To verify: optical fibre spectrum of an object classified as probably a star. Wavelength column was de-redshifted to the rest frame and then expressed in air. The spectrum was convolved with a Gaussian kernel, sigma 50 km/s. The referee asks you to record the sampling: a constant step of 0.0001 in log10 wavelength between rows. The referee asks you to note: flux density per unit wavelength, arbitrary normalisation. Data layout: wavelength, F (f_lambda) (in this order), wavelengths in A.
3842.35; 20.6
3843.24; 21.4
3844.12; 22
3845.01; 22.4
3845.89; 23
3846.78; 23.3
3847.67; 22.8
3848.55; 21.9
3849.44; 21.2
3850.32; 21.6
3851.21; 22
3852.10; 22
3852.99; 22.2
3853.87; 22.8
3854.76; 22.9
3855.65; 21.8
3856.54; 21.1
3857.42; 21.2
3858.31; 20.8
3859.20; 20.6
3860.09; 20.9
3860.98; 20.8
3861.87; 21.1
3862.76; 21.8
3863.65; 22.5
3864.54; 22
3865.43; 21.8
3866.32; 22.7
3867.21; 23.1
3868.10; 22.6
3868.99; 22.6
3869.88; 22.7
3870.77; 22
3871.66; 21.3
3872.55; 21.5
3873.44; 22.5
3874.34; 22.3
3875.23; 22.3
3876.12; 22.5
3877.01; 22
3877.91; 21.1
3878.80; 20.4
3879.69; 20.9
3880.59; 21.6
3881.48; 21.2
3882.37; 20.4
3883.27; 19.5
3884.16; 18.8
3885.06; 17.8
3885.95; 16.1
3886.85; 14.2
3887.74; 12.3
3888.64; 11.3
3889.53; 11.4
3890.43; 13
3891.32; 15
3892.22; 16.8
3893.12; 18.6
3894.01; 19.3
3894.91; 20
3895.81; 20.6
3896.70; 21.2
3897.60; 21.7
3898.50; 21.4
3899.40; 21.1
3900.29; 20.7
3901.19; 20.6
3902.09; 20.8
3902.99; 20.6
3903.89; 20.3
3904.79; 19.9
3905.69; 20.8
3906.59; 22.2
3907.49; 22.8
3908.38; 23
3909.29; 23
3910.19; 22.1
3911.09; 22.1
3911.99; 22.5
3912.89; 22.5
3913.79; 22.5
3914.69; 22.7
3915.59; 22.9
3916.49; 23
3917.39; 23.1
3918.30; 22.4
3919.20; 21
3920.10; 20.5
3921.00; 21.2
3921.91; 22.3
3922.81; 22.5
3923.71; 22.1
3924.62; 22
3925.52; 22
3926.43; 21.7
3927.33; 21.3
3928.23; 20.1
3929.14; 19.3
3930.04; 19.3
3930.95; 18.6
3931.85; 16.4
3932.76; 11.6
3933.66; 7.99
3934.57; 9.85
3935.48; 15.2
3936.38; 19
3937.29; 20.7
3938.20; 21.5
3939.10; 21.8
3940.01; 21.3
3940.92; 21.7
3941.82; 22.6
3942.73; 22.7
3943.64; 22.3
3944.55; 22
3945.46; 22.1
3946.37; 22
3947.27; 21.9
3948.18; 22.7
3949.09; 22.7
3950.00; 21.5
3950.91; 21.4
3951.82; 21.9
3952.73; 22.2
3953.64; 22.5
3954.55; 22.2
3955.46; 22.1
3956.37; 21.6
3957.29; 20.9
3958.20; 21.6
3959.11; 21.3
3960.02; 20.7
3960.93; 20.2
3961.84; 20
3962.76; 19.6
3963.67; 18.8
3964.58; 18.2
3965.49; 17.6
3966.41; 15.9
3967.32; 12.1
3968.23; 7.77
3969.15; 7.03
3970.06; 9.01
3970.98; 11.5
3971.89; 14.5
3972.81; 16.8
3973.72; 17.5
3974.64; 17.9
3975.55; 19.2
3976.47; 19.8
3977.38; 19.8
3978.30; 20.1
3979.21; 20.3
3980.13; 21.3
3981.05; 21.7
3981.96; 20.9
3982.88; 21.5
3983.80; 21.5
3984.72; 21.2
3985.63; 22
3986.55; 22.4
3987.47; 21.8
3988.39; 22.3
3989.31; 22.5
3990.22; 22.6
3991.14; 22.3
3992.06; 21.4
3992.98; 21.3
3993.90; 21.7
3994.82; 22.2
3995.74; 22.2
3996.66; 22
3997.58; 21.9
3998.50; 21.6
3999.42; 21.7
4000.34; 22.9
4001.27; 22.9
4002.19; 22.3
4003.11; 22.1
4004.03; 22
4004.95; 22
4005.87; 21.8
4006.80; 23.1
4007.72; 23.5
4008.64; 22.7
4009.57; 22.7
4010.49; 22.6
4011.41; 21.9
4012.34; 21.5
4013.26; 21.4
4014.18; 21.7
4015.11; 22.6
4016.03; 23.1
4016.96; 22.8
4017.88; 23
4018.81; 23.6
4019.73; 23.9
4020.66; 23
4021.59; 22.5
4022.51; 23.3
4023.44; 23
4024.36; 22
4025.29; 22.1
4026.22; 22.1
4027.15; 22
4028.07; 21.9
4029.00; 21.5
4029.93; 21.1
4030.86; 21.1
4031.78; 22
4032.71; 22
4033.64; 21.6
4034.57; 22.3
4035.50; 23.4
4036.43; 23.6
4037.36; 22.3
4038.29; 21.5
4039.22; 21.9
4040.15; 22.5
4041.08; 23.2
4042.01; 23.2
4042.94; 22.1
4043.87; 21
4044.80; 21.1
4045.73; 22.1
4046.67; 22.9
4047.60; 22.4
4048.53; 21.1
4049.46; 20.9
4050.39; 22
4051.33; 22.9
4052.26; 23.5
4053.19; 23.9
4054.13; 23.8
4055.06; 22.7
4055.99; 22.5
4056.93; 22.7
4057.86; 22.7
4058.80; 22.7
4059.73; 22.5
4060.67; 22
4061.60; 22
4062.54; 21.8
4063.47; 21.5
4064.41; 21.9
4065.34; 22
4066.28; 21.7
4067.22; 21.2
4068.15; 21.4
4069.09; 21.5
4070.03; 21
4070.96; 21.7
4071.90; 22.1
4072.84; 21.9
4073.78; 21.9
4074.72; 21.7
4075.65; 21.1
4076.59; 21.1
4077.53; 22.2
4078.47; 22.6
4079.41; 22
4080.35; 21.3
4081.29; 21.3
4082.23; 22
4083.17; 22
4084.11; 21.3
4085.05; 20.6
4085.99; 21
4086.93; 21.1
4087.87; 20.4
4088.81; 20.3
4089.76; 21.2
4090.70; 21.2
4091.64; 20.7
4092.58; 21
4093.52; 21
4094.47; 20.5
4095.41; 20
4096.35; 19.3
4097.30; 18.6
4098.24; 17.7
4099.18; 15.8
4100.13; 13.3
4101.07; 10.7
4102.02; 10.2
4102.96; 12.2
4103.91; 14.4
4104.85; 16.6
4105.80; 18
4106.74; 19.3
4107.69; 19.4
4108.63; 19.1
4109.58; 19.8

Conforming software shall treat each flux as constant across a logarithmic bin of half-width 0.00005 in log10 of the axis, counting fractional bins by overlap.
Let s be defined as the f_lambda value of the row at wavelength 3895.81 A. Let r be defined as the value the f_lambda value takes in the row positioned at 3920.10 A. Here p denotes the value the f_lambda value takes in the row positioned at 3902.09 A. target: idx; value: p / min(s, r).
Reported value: 1.01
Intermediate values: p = 20.8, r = 20.5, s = 20.6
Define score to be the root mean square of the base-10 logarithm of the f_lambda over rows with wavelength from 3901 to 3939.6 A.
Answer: 1.30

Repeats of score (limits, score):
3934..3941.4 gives 1.27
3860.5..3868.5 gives 1.34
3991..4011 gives 1.35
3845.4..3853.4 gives 1.35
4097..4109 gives 1.19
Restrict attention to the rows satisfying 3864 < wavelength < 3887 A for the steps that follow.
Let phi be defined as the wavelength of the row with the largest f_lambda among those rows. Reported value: 3867.21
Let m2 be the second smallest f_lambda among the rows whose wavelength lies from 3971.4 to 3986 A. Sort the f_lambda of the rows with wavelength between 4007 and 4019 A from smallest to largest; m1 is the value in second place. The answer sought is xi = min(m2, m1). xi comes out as 16.8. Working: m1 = 21.5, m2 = 16.8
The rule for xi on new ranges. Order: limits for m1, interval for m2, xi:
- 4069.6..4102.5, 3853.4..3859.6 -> 10.7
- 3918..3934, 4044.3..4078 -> 11.6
